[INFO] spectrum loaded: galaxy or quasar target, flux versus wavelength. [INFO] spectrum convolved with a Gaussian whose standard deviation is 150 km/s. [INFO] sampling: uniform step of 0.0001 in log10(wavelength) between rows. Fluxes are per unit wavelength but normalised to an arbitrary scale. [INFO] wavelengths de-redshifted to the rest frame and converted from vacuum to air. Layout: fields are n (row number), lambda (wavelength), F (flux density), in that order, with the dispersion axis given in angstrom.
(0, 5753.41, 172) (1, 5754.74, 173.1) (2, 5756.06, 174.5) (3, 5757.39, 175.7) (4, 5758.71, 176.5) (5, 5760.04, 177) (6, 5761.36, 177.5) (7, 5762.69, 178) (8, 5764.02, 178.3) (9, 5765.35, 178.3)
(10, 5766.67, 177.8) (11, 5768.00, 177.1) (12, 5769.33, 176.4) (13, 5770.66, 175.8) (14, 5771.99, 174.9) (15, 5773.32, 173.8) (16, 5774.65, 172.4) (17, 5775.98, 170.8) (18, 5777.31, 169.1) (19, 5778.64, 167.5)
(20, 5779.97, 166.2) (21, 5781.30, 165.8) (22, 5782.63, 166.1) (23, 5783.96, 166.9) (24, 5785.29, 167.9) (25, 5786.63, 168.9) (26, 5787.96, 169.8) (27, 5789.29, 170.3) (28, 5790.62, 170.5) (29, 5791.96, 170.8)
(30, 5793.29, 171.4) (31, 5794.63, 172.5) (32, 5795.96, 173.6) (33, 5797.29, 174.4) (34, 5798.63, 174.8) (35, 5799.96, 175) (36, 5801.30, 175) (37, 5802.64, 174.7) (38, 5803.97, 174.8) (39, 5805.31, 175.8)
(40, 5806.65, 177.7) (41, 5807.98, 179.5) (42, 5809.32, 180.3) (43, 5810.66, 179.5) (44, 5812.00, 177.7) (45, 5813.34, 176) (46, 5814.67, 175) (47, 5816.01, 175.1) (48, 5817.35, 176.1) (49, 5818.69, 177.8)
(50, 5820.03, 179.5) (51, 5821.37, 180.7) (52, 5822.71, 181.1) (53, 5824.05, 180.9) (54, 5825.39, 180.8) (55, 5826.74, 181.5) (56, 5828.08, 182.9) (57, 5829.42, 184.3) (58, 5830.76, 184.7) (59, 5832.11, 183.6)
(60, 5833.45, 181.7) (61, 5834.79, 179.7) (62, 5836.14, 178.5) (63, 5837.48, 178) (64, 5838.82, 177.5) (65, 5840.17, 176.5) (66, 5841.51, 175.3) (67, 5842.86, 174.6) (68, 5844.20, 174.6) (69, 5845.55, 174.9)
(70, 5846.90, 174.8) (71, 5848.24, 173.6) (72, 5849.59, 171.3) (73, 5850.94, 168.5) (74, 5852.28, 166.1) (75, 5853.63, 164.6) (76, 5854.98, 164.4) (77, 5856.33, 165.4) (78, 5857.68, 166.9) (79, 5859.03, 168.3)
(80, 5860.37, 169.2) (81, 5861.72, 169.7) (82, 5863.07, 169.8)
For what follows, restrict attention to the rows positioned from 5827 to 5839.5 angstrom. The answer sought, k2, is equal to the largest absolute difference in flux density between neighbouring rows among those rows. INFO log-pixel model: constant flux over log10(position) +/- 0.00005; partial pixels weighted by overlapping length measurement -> 2.0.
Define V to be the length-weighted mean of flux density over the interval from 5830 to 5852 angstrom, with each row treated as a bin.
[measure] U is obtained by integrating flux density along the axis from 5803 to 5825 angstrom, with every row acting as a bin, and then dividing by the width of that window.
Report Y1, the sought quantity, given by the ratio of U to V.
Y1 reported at 1.01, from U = 178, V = 177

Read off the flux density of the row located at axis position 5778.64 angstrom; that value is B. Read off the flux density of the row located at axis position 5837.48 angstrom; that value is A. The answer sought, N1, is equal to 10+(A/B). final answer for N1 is 11.1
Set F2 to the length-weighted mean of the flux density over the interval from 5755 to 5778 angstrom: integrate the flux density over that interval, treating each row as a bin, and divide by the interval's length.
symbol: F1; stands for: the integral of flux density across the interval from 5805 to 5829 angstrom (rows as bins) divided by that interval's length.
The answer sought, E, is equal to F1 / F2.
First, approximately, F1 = 179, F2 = 175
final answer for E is 1.02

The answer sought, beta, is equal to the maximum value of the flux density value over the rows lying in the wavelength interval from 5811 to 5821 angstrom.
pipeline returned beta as 179.5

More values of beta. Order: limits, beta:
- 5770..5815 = 180.3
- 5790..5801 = 175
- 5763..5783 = 178.3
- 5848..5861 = 173.6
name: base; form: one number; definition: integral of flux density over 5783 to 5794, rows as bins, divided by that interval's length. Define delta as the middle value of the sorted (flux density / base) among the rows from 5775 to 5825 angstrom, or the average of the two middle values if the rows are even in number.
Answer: 1.03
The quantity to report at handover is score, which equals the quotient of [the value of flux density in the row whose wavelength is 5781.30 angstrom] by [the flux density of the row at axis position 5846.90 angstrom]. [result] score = 0.95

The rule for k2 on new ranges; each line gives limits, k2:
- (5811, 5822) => 1.7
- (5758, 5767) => 0.5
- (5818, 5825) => 1.7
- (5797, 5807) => 1.9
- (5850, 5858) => 2.4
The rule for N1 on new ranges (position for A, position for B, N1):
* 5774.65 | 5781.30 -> 11.0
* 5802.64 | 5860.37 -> 11.0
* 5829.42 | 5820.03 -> 11.0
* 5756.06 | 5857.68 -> 11.0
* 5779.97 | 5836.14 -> 10.9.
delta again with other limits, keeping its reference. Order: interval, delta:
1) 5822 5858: 1.04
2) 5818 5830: 1.07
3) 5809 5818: 1.04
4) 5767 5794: 1.01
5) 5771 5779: 1.01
